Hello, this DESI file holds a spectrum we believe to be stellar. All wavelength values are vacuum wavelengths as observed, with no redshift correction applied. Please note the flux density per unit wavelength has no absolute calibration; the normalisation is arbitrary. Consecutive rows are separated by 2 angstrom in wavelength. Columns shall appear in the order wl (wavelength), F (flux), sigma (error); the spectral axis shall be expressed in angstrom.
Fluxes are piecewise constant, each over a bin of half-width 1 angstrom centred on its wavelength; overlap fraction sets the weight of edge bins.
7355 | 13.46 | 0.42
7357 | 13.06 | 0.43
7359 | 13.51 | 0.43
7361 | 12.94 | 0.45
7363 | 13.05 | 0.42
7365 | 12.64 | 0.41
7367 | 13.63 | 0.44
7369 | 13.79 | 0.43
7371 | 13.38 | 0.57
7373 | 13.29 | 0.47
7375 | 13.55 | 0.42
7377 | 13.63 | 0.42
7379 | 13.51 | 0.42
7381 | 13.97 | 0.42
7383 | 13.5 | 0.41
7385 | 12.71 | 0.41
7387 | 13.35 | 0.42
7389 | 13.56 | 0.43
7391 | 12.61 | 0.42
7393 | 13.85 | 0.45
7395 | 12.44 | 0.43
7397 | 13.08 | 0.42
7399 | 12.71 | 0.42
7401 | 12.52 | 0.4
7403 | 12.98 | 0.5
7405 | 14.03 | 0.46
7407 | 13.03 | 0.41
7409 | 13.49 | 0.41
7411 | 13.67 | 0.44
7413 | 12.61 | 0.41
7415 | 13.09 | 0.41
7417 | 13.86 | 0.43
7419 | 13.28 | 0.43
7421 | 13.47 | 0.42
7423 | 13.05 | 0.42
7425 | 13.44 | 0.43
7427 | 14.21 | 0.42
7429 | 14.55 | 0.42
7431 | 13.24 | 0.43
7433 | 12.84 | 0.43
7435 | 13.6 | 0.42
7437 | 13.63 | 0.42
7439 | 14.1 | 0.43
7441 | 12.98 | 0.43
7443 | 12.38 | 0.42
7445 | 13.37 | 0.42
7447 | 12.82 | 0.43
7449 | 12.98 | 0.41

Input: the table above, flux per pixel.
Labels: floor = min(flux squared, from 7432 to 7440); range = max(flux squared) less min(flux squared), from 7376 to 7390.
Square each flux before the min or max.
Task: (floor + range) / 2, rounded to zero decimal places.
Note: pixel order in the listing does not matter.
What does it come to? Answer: 99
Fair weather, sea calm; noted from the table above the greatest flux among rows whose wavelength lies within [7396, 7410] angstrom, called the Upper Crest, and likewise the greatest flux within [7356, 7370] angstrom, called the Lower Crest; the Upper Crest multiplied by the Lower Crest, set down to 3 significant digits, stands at 193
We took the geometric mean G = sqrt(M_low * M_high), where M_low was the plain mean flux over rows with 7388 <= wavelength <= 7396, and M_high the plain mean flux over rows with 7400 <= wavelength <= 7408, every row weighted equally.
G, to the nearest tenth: 13.1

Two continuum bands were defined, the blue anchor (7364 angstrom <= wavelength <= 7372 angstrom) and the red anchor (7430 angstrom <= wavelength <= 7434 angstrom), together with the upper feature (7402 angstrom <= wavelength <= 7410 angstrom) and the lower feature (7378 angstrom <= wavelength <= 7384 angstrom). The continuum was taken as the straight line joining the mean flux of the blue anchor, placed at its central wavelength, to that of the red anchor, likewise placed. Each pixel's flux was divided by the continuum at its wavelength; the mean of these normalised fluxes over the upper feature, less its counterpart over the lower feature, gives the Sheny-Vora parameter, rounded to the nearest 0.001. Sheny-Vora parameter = -0.011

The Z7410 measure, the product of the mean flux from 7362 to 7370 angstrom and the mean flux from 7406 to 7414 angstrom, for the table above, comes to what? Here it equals 175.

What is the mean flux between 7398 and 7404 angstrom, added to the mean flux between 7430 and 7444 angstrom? 26.0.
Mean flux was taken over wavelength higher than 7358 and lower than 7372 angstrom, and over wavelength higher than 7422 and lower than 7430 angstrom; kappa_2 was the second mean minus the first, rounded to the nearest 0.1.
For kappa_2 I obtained 0.5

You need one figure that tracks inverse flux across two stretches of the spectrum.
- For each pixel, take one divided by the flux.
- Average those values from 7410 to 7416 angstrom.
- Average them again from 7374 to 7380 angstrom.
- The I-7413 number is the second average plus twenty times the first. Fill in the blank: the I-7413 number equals 1.60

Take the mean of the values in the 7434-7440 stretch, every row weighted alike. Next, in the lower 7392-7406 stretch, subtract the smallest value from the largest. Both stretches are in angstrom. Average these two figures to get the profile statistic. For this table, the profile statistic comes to 7.68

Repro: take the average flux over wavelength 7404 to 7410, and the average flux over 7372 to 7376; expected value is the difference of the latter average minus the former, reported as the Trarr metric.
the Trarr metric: -0.10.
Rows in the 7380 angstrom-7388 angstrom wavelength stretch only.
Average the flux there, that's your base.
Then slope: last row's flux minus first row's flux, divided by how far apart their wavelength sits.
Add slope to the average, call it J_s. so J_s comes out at 13.3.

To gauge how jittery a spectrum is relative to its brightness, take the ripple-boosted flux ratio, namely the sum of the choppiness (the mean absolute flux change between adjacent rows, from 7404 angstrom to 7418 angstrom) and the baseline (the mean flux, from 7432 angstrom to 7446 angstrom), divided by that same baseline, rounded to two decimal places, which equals 1.05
